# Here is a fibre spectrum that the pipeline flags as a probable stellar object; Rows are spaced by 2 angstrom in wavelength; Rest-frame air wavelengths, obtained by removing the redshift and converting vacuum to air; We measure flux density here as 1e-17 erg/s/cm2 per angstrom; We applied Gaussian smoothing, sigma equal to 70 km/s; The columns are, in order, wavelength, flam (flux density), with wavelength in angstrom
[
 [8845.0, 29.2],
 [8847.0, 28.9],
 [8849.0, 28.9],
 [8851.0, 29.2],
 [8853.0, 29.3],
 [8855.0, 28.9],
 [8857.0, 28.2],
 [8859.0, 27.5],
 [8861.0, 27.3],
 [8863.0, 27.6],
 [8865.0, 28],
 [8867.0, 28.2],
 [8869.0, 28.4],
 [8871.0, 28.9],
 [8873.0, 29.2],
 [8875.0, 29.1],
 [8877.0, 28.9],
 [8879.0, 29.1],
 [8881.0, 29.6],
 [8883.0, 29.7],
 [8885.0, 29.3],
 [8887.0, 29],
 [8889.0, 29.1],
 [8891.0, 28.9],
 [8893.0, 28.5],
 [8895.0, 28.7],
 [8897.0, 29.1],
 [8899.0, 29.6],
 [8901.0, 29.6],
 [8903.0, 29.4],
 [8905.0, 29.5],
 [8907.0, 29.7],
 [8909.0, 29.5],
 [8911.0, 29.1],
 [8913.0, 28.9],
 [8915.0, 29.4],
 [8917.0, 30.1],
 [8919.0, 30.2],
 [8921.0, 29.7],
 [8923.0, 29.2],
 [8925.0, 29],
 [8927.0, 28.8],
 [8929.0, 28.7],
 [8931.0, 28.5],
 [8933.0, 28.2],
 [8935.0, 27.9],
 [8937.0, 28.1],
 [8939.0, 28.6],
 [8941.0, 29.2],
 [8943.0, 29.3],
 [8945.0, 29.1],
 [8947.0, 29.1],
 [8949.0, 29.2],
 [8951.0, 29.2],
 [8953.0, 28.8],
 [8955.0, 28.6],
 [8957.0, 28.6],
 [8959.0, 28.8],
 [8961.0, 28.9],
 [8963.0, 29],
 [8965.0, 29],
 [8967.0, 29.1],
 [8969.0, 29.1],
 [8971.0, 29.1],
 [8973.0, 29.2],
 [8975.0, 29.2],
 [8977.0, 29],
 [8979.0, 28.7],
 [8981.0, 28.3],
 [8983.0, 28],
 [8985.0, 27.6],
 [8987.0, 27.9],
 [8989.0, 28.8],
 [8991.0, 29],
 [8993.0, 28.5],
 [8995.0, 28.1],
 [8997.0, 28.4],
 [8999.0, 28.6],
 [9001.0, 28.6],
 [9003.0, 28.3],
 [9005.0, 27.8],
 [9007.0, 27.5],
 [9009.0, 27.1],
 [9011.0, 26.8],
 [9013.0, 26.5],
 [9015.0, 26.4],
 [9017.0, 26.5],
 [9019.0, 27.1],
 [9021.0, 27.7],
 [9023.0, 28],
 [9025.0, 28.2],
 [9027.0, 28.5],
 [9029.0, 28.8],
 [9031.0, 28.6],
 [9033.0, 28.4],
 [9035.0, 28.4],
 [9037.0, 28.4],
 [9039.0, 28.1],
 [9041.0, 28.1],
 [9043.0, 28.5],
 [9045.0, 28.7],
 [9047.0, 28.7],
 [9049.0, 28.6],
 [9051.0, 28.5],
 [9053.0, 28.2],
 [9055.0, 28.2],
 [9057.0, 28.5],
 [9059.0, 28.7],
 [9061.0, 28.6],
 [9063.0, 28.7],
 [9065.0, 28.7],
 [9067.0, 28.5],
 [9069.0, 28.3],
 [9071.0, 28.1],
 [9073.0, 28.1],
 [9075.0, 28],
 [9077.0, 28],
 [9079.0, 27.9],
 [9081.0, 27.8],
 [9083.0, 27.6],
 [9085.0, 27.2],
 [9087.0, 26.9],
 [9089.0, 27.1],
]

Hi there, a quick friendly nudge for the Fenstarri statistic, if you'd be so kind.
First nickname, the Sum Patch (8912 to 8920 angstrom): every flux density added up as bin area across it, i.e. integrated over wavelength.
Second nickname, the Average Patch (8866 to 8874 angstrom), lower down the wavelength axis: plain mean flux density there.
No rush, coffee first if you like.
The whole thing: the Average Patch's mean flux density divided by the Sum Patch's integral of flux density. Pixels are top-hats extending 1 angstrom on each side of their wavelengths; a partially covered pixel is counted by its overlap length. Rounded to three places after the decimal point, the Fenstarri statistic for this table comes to 0.121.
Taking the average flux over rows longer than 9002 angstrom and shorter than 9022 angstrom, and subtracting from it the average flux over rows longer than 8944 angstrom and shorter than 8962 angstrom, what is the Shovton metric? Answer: -1.8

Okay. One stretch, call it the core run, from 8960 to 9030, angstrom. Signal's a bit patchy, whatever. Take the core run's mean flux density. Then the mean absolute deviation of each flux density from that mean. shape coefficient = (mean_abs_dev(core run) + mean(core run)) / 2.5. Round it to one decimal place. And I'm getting 11.6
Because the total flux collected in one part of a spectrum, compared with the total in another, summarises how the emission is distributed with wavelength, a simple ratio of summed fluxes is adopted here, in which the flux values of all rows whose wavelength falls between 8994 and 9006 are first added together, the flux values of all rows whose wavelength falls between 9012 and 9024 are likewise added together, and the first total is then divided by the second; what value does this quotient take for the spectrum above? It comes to 1.05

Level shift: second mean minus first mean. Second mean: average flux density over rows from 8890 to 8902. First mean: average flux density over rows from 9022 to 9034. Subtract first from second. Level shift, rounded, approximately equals 0.65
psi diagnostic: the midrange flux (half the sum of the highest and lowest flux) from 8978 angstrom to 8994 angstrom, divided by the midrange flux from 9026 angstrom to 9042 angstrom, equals 0.99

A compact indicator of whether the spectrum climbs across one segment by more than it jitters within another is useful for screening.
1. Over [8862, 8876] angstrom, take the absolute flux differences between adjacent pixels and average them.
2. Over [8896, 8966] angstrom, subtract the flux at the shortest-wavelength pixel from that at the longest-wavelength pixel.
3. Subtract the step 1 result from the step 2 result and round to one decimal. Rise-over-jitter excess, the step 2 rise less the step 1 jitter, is -0.4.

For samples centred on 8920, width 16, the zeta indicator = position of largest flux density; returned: 8919.0 angstrom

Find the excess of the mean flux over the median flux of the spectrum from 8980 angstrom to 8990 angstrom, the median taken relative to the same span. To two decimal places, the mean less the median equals 0.12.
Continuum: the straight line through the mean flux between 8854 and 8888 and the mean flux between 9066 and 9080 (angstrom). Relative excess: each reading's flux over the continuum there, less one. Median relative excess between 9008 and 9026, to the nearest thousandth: -0.042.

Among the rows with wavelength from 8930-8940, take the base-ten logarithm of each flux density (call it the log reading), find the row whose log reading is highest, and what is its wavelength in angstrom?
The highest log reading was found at 8939.0 angstrom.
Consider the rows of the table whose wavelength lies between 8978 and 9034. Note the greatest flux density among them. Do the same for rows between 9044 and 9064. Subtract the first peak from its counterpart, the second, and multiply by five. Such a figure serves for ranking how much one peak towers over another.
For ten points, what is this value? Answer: -1.5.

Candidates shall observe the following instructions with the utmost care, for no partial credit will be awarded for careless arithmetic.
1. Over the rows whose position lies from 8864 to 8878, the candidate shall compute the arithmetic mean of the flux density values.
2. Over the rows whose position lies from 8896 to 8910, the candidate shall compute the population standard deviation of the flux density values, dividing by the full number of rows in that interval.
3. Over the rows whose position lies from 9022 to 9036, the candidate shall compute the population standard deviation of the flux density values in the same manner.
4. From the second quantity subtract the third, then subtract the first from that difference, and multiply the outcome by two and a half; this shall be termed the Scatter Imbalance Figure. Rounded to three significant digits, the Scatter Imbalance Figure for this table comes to -71.8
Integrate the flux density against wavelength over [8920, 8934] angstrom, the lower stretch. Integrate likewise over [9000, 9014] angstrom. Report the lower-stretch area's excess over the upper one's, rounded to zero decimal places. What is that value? 19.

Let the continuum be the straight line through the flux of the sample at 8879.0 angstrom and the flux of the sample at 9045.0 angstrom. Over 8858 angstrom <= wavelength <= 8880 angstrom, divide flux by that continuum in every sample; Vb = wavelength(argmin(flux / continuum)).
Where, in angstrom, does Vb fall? 8861.0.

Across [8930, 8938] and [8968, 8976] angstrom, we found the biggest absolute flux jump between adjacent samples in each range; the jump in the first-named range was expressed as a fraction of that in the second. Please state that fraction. 3.0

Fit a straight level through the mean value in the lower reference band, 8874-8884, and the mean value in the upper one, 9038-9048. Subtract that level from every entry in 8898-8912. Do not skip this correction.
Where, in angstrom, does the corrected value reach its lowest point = 8911.0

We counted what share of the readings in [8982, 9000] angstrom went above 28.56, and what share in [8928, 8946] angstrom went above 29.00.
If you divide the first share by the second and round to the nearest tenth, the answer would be 1.0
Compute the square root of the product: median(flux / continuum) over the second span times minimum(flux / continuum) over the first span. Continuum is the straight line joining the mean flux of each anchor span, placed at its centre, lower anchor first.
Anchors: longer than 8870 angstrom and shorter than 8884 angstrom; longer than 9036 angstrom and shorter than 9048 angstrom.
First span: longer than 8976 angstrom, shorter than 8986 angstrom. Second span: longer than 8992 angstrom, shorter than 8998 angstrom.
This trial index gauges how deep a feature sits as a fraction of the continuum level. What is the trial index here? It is 0.98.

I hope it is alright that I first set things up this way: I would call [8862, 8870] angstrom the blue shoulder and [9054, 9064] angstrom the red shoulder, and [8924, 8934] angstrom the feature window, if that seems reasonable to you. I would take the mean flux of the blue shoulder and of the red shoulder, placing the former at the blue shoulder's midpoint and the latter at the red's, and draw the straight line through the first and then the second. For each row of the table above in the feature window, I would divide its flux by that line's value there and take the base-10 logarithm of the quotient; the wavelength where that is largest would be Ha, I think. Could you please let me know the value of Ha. 8925.0 angstrom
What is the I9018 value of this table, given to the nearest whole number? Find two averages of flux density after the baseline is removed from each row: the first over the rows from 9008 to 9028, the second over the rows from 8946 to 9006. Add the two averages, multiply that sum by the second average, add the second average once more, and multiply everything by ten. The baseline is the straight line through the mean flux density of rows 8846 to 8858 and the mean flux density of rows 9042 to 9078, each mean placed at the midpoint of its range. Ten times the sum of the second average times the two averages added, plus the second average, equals 0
